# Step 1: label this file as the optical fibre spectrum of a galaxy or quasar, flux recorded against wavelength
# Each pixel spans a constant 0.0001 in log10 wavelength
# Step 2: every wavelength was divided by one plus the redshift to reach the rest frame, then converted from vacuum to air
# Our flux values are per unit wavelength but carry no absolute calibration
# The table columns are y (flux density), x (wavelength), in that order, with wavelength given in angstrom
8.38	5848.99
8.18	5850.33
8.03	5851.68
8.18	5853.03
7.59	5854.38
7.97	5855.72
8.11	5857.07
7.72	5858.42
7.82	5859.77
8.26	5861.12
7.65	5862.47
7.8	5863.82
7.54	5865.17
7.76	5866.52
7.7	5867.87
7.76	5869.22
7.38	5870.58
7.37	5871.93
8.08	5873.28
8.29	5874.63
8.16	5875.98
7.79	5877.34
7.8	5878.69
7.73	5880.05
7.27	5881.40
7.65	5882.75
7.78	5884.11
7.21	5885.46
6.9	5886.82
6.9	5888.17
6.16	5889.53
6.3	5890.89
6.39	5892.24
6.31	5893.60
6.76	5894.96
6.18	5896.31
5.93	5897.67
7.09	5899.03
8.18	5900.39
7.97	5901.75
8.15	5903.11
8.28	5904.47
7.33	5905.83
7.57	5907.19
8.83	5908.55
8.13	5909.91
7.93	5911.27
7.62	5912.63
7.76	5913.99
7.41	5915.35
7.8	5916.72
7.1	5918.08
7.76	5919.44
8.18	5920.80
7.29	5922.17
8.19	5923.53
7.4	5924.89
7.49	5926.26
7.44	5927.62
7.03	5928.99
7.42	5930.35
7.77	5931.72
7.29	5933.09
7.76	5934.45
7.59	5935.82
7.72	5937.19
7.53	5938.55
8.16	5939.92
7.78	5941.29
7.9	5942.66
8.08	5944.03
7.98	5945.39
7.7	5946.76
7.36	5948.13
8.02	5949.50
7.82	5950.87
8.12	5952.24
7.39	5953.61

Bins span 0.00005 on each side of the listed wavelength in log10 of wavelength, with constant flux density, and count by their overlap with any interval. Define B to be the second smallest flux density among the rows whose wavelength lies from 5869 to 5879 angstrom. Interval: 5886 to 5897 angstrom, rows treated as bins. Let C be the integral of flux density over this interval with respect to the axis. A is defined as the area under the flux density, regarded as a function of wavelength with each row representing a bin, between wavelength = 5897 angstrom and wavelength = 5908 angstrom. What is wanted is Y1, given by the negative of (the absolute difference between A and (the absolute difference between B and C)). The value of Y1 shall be -19.3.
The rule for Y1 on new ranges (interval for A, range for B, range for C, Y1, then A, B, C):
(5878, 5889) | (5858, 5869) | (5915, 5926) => -4.9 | 81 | 7.65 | 84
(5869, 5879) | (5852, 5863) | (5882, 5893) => -10.0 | 78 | 7.65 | 76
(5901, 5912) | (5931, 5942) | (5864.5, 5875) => -14.7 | 88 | 7.53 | 81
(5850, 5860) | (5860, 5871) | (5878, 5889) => -5.7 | 79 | 7.54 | 81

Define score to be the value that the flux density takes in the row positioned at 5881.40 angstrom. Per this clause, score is 7.27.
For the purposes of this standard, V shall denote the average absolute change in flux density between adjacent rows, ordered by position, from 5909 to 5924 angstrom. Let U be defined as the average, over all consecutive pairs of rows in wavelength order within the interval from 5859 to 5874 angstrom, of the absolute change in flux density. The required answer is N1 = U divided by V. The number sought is 0.58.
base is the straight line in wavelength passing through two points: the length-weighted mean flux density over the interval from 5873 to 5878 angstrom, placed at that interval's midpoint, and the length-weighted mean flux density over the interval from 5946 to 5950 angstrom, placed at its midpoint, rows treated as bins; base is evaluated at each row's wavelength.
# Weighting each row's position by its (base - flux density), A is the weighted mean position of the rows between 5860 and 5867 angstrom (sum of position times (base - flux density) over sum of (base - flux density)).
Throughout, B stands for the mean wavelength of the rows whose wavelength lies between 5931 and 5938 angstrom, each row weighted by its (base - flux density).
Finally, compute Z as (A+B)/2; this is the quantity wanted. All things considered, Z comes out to 5899.3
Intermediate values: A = 5864.6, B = 5933.9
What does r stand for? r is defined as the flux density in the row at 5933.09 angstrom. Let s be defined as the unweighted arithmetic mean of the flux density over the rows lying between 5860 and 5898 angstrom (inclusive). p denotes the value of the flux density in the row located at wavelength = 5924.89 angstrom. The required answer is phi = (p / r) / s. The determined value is 0.139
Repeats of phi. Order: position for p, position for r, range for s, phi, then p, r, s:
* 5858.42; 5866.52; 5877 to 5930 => 0.134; 7.72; 7.76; 7.4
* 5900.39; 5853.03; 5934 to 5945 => 0.128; 8.18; 8.18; 7.8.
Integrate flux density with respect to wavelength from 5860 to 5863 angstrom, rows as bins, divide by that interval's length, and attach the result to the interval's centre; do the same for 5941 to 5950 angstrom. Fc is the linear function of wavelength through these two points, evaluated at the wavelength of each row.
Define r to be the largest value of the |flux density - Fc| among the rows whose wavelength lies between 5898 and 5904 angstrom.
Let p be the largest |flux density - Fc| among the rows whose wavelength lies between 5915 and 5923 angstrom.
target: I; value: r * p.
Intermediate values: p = 0.77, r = 0.8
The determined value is 0.6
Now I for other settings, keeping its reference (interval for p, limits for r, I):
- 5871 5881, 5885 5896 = 1.0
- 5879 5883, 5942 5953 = 0.3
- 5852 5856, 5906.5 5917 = 0.3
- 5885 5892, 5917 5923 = 1.3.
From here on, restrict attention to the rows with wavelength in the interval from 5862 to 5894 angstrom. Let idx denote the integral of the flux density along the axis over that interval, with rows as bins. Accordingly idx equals 237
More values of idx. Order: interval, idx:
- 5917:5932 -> 113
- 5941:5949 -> 62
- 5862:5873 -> 84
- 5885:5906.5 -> 150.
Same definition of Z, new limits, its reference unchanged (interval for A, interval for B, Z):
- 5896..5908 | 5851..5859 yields 5876.8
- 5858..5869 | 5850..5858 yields 5858.9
